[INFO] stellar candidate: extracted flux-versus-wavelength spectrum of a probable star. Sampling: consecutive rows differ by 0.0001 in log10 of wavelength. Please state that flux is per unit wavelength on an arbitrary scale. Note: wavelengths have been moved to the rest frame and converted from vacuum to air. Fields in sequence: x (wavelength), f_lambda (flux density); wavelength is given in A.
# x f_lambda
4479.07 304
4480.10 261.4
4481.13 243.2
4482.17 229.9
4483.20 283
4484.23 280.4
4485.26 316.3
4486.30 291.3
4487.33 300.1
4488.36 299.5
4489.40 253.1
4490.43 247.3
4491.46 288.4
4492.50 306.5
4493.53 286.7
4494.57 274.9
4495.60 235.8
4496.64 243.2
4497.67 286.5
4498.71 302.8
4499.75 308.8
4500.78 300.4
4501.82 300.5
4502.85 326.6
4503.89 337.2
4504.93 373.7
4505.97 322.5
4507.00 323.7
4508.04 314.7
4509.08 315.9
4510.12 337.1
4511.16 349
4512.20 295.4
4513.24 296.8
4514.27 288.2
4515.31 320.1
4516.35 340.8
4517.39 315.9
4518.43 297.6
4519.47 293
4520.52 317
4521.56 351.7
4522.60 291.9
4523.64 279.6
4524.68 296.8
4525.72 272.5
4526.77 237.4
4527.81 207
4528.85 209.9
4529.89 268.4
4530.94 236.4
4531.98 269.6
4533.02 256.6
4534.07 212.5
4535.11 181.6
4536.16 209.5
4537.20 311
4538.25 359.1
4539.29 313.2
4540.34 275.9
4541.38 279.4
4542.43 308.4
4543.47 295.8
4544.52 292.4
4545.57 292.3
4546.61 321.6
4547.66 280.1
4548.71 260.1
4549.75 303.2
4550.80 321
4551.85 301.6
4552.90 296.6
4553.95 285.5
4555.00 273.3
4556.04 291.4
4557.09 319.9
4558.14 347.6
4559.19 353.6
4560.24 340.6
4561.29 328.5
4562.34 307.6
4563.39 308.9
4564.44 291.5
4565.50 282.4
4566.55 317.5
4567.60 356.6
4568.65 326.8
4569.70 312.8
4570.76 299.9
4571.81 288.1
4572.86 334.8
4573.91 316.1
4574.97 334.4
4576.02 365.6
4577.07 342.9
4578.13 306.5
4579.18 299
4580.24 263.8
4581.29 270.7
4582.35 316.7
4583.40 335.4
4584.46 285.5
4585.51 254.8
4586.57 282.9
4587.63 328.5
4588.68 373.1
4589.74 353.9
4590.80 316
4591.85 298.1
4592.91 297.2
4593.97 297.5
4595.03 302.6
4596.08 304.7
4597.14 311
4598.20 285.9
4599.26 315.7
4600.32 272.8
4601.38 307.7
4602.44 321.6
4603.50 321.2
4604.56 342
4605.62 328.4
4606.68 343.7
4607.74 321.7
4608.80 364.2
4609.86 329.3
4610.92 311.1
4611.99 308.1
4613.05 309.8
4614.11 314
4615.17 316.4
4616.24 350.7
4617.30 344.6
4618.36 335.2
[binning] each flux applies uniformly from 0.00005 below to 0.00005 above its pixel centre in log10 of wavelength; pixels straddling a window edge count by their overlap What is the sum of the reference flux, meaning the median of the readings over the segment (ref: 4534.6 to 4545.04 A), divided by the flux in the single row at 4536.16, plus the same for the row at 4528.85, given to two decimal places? 2.80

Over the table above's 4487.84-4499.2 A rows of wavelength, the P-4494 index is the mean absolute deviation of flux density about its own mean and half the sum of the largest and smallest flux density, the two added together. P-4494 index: 293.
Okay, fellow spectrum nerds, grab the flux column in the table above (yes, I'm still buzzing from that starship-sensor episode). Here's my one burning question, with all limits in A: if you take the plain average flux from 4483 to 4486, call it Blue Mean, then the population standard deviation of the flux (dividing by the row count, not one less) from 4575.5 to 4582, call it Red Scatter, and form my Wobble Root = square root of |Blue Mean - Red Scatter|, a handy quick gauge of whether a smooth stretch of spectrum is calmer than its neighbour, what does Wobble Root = 16.0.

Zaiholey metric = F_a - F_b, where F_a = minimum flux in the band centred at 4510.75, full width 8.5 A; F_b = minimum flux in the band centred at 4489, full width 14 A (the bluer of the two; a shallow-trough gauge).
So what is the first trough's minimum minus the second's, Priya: 58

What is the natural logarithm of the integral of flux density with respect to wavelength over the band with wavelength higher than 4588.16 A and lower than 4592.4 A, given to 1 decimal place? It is 7.3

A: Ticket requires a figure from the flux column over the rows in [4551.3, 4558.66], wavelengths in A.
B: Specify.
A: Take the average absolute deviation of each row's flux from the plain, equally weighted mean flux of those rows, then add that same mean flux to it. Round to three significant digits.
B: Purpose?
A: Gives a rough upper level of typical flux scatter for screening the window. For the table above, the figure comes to 320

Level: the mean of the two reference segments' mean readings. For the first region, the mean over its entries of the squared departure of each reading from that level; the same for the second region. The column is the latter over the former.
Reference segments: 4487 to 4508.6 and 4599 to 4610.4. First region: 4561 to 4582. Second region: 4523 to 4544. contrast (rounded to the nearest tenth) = 6.0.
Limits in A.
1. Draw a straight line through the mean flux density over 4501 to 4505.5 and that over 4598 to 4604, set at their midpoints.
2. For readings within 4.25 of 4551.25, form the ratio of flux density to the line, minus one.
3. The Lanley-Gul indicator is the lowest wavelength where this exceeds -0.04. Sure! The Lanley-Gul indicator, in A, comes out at 4550.80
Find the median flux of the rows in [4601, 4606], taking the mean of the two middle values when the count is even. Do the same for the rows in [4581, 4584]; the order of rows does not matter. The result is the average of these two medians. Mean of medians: 319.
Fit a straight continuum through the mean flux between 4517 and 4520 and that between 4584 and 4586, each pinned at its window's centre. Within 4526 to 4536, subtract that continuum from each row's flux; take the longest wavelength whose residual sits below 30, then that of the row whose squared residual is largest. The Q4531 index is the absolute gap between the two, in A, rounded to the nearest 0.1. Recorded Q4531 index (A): 0.0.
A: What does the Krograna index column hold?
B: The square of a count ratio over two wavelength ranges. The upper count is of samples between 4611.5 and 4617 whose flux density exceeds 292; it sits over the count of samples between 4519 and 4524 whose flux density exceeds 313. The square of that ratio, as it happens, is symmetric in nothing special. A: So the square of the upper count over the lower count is 6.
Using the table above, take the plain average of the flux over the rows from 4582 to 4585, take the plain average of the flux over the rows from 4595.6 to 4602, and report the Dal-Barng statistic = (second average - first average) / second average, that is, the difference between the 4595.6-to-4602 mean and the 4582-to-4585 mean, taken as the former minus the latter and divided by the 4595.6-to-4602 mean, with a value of -0.043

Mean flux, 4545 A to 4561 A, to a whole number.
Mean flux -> 306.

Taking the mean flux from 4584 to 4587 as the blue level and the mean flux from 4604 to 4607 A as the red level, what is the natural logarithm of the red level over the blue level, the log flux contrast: 0.21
